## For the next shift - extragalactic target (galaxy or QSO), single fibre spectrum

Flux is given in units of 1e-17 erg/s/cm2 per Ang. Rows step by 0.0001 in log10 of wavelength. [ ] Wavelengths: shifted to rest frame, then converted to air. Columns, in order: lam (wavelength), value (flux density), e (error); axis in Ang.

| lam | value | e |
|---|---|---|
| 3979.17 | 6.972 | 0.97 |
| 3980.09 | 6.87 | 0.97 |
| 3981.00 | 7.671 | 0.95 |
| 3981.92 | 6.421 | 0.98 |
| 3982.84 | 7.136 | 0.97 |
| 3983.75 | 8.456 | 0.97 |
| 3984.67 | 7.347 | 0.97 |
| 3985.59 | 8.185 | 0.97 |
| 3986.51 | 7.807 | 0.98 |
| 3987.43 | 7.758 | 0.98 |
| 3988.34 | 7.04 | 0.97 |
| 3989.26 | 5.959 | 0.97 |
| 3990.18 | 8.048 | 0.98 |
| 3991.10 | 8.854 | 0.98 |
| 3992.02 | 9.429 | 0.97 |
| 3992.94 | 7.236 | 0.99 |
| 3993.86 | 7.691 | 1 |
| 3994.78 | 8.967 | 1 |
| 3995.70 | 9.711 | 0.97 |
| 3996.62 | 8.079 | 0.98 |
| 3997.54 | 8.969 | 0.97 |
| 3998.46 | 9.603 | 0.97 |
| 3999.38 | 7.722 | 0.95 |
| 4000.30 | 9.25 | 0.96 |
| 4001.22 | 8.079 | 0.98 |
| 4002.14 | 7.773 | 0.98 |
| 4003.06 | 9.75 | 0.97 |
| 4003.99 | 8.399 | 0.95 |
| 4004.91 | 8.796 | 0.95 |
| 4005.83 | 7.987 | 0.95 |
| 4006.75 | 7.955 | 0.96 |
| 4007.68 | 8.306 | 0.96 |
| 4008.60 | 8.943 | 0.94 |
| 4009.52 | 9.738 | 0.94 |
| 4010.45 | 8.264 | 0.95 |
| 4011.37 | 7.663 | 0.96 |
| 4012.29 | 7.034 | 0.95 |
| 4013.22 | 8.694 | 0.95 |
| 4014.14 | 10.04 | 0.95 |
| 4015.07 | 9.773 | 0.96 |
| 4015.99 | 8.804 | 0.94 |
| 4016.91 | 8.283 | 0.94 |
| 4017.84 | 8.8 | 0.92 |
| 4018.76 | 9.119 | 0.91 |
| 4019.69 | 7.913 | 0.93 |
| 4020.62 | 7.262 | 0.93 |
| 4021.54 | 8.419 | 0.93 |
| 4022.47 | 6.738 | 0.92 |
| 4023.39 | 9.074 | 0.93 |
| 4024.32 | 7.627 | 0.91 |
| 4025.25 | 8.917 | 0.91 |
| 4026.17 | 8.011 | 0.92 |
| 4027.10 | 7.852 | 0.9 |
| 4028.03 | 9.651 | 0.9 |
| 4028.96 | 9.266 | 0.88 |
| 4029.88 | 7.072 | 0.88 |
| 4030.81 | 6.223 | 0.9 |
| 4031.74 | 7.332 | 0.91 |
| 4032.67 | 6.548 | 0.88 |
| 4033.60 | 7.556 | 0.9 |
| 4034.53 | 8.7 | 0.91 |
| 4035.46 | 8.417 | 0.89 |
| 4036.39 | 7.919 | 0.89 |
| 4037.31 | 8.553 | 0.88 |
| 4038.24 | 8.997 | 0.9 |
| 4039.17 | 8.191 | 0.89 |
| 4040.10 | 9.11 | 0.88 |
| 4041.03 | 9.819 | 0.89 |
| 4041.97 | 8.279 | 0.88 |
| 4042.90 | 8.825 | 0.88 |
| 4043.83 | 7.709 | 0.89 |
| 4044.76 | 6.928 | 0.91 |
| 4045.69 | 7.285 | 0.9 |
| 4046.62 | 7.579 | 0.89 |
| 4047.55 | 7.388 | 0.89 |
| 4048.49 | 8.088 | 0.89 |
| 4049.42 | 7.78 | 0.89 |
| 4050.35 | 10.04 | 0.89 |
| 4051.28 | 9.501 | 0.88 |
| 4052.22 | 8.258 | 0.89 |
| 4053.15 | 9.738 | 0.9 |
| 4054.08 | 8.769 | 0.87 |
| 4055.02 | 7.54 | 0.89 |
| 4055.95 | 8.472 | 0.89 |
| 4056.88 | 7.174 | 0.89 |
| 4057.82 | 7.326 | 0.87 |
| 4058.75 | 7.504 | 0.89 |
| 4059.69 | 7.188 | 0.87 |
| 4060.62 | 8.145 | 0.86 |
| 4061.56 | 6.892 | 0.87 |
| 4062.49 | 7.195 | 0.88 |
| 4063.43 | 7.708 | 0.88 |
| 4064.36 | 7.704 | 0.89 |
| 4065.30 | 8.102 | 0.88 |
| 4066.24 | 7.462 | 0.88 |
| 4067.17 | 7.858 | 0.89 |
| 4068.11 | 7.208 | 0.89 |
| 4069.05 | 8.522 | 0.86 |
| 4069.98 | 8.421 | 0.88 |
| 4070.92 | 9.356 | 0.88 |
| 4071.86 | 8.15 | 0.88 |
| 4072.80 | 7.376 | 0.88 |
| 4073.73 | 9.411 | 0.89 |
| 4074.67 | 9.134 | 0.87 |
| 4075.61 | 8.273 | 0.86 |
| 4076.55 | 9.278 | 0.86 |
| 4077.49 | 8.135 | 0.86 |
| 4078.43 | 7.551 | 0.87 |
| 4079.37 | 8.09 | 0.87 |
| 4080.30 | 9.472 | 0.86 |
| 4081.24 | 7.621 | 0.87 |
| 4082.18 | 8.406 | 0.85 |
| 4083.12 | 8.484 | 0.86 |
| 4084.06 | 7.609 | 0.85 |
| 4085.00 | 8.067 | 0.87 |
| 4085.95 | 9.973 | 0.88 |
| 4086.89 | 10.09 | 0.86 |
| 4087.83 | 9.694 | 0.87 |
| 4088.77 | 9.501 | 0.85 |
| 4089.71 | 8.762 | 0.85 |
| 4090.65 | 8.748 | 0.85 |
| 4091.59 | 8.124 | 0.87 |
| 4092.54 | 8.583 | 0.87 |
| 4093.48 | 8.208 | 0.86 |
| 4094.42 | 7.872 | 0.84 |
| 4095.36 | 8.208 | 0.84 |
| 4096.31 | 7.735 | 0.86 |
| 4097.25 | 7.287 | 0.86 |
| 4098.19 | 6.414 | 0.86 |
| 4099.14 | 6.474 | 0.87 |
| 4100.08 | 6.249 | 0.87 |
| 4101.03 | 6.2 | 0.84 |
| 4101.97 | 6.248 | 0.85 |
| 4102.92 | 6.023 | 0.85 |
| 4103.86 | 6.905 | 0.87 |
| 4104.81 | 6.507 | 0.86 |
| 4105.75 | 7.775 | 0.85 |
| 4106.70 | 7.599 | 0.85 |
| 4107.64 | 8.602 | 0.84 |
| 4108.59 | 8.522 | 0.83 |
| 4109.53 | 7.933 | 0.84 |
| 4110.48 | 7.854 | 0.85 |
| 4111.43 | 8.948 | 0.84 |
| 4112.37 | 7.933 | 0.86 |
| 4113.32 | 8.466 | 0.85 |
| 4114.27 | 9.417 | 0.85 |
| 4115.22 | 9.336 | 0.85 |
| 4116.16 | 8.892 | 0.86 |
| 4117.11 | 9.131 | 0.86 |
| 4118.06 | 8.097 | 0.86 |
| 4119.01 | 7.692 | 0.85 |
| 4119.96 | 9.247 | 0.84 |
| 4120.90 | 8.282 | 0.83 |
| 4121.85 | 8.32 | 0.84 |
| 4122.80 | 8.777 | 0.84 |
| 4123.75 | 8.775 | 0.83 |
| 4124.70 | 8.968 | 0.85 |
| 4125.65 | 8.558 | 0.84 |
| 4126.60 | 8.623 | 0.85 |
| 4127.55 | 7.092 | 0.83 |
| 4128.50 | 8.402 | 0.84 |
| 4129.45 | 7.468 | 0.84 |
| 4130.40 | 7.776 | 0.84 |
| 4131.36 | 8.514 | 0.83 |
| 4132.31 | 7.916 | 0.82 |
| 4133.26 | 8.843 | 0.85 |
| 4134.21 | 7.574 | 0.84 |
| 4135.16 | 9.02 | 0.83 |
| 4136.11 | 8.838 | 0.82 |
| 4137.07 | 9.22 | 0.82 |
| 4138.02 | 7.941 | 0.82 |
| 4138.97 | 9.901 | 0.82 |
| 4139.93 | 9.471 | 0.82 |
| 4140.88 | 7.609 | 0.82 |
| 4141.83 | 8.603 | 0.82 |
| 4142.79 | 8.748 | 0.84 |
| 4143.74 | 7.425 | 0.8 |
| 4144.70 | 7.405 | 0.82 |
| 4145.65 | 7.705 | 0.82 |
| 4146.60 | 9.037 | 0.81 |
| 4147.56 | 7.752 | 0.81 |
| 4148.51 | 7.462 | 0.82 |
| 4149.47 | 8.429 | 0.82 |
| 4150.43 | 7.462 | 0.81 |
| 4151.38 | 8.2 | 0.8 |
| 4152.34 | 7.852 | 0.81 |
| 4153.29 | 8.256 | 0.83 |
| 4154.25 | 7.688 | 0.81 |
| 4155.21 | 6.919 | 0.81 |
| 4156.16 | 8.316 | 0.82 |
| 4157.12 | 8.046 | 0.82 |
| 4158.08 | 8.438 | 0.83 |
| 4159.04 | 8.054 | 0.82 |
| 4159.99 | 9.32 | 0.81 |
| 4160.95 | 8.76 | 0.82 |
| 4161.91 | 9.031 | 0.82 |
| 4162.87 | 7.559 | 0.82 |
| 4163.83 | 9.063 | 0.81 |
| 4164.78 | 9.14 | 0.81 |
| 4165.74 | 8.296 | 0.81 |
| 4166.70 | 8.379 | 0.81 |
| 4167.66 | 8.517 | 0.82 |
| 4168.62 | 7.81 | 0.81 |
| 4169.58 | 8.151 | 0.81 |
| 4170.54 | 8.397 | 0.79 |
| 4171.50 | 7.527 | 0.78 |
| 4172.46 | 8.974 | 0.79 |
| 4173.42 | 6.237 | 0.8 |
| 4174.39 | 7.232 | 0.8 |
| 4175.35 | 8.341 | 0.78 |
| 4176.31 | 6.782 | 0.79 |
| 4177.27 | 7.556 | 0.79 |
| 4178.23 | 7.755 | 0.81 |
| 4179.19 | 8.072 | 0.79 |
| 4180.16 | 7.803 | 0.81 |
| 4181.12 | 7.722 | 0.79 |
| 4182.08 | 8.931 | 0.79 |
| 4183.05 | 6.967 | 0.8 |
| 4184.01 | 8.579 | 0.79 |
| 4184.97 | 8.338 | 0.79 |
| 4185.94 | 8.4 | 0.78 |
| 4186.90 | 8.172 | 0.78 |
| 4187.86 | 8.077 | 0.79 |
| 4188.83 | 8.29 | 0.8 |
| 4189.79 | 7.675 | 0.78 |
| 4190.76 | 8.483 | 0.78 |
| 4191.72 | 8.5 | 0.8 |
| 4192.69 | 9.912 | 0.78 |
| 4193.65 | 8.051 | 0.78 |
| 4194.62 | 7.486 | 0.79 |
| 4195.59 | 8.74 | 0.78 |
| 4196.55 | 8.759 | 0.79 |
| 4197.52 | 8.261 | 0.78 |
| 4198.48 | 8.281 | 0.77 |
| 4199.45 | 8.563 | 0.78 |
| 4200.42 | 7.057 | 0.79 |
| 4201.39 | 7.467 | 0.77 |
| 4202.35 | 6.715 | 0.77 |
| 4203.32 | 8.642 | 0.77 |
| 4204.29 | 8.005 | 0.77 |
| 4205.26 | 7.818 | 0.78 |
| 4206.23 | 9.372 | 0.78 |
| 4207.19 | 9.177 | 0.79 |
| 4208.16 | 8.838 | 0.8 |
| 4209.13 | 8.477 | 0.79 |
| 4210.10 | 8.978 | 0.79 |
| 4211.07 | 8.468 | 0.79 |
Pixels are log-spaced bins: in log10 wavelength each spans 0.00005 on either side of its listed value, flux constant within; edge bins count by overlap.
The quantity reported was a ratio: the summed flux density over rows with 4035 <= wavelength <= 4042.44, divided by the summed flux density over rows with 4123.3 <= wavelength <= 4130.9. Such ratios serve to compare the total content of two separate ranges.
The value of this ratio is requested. 1.06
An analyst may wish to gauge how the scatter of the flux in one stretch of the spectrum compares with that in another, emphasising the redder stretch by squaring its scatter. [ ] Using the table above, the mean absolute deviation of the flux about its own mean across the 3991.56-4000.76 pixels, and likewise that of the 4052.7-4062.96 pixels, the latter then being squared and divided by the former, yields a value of 0.6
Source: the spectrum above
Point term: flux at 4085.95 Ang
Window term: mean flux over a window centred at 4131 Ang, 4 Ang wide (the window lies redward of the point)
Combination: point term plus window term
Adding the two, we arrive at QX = 17.9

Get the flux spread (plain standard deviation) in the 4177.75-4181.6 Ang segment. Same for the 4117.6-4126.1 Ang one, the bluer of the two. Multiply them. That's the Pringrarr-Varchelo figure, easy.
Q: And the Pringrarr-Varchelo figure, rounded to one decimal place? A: 0.1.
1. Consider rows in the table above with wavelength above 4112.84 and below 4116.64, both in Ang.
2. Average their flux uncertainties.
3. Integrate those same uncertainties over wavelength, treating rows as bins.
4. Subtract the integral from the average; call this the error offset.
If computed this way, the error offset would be -2.4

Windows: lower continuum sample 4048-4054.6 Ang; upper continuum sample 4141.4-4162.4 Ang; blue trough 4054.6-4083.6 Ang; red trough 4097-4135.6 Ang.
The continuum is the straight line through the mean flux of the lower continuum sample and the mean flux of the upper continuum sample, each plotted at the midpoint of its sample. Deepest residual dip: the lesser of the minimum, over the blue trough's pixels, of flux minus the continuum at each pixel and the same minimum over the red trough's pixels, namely -2.5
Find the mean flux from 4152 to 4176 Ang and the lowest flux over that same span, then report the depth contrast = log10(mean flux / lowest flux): 0.12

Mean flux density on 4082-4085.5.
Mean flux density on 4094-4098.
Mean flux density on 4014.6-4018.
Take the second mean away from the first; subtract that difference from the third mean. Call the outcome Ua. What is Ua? 8.5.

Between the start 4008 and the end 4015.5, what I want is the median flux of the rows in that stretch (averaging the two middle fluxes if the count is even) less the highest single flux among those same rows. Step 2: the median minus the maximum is -1.22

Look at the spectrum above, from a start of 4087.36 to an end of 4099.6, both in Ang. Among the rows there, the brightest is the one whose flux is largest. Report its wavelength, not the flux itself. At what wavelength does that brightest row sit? 4087.83 Ang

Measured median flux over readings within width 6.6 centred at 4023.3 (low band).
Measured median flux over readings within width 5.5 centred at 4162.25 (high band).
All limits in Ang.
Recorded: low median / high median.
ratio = 0.89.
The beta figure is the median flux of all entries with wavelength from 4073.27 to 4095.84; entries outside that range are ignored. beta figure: 8.4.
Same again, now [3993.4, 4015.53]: 8.5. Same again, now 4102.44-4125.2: 8.4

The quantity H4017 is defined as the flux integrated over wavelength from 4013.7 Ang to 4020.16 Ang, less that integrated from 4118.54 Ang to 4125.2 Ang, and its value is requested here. 1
